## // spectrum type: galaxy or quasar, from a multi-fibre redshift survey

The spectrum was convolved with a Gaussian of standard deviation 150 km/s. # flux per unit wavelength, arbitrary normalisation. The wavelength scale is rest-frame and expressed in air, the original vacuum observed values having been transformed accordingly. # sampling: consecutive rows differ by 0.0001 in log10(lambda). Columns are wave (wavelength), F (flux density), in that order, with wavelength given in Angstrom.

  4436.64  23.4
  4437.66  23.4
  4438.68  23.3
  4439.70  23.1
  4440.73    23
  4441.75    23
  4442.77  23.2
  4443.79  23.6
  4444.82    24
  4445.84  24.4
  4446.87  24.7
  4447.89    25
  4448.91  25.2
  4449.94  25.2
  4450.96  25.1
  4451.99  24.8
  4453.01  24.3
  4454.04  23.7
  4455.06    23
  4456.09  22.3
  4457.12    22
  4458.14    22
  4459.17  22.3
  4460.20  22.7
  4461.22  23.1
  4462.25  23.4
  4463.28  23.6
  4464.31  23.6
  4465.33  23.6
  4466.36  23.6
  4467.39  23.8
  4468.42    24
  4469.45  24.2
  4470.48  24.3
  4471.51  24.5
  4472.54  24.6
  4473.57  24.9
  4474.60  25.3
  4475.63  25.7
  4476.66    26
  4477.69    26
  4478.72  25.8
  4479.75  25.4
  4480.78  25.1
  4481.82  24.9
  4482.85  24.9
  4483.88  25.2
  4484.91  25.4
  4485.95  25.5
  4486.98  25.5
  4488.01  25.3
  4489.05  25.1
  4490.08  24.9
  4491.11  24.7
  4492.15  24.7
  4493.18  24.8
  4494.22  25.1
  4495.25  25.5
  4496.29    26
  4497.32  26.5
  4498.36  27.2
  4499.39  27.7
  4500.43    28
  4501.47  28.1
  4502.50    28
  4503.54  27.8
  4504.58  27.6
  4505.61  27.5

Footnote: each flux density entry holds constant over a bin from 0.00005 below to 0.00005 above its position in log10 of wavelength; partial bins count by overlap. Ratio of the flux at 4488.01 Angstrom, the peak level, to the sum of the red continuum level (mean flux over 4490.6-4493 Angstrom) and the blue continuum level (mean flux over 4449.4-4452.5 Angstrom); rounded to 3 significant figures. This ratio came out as 0.509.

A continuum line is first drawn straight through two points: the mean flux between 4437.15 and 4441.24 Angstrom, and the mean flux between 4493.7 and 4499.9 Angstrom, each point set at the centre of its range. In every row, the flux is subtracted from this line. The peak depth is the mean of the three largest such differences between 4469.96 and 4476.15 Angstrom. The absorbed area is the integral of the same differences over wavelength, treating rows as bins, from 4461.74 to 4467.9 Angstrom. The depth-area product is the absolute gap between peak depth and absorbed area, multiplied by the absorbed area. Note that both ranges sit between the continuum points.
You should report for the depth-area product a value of 35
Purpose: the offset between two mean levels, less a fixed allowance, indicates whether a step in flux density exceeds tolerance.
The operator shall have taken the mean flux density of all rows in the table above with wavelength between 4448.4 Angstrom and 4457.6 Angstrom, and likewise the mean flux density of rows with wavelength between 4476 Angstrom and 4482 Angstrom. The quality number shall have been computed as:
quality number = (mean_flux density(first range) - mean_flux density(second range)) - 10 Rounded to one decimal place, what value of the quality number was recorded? -11.6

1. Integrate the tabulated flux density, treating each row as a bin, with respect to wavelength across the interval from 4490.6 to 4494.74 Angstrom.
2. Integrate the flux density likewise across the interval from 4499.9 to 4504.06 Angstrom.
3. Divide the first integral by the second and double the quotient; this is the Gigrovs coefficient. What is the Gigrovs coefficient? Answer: 1.77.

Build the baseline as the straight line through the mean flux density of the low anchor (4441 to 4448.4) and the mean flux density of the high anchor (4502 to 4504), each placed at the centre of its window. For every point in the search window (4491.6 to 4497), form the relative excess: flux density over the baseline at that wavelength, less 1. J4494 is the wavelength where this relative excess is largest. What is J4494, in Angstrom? 4496.29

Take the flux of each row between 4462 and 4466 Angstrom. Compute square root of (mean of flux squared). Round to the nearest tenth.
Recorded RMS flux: 23.6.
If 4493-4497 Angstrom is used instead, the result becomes 25.4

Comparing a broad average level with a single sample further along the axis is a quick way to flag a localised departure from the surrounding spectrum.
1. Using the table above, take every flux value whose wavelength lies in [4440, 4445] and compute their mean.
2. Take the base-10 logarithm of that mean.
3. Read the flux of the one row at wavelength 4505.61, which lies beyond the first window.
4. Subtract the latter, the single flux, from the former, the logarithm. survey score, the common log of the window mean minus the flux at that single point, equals -26.1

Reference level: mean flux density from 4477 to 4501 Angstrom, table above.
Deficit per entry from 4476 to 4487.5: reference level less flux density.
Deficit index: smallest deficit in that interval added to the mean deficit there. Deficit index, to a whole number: 0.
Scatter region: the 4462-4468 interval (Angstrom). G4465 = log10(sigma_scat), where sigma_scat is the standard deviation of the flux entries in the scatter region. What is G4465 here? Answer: -0.9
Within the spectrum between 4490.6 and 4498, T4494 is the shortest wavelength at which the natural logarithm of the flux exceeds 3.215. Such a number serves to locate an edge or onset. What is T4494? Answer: 4494.22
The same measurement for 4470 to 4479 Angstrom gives 4474.60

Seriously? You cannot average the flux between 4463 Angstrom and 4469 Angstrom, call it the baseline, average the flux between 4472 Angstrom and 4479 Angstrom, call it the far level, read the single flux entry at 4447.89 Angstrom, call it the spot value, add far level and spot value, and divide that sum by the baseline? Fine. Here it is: 2.13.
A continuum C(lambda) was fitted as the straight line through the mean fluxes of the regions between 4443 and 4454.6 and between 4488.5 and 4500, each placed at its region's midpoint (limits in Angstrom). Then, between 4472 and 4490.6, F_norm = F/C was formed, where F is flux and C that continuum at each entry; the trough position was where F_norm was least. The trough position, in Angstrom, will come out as 4490.08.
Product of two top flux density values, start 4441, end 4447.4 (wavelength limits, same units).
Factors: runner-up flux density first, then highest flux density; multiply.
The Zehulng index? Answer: 603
